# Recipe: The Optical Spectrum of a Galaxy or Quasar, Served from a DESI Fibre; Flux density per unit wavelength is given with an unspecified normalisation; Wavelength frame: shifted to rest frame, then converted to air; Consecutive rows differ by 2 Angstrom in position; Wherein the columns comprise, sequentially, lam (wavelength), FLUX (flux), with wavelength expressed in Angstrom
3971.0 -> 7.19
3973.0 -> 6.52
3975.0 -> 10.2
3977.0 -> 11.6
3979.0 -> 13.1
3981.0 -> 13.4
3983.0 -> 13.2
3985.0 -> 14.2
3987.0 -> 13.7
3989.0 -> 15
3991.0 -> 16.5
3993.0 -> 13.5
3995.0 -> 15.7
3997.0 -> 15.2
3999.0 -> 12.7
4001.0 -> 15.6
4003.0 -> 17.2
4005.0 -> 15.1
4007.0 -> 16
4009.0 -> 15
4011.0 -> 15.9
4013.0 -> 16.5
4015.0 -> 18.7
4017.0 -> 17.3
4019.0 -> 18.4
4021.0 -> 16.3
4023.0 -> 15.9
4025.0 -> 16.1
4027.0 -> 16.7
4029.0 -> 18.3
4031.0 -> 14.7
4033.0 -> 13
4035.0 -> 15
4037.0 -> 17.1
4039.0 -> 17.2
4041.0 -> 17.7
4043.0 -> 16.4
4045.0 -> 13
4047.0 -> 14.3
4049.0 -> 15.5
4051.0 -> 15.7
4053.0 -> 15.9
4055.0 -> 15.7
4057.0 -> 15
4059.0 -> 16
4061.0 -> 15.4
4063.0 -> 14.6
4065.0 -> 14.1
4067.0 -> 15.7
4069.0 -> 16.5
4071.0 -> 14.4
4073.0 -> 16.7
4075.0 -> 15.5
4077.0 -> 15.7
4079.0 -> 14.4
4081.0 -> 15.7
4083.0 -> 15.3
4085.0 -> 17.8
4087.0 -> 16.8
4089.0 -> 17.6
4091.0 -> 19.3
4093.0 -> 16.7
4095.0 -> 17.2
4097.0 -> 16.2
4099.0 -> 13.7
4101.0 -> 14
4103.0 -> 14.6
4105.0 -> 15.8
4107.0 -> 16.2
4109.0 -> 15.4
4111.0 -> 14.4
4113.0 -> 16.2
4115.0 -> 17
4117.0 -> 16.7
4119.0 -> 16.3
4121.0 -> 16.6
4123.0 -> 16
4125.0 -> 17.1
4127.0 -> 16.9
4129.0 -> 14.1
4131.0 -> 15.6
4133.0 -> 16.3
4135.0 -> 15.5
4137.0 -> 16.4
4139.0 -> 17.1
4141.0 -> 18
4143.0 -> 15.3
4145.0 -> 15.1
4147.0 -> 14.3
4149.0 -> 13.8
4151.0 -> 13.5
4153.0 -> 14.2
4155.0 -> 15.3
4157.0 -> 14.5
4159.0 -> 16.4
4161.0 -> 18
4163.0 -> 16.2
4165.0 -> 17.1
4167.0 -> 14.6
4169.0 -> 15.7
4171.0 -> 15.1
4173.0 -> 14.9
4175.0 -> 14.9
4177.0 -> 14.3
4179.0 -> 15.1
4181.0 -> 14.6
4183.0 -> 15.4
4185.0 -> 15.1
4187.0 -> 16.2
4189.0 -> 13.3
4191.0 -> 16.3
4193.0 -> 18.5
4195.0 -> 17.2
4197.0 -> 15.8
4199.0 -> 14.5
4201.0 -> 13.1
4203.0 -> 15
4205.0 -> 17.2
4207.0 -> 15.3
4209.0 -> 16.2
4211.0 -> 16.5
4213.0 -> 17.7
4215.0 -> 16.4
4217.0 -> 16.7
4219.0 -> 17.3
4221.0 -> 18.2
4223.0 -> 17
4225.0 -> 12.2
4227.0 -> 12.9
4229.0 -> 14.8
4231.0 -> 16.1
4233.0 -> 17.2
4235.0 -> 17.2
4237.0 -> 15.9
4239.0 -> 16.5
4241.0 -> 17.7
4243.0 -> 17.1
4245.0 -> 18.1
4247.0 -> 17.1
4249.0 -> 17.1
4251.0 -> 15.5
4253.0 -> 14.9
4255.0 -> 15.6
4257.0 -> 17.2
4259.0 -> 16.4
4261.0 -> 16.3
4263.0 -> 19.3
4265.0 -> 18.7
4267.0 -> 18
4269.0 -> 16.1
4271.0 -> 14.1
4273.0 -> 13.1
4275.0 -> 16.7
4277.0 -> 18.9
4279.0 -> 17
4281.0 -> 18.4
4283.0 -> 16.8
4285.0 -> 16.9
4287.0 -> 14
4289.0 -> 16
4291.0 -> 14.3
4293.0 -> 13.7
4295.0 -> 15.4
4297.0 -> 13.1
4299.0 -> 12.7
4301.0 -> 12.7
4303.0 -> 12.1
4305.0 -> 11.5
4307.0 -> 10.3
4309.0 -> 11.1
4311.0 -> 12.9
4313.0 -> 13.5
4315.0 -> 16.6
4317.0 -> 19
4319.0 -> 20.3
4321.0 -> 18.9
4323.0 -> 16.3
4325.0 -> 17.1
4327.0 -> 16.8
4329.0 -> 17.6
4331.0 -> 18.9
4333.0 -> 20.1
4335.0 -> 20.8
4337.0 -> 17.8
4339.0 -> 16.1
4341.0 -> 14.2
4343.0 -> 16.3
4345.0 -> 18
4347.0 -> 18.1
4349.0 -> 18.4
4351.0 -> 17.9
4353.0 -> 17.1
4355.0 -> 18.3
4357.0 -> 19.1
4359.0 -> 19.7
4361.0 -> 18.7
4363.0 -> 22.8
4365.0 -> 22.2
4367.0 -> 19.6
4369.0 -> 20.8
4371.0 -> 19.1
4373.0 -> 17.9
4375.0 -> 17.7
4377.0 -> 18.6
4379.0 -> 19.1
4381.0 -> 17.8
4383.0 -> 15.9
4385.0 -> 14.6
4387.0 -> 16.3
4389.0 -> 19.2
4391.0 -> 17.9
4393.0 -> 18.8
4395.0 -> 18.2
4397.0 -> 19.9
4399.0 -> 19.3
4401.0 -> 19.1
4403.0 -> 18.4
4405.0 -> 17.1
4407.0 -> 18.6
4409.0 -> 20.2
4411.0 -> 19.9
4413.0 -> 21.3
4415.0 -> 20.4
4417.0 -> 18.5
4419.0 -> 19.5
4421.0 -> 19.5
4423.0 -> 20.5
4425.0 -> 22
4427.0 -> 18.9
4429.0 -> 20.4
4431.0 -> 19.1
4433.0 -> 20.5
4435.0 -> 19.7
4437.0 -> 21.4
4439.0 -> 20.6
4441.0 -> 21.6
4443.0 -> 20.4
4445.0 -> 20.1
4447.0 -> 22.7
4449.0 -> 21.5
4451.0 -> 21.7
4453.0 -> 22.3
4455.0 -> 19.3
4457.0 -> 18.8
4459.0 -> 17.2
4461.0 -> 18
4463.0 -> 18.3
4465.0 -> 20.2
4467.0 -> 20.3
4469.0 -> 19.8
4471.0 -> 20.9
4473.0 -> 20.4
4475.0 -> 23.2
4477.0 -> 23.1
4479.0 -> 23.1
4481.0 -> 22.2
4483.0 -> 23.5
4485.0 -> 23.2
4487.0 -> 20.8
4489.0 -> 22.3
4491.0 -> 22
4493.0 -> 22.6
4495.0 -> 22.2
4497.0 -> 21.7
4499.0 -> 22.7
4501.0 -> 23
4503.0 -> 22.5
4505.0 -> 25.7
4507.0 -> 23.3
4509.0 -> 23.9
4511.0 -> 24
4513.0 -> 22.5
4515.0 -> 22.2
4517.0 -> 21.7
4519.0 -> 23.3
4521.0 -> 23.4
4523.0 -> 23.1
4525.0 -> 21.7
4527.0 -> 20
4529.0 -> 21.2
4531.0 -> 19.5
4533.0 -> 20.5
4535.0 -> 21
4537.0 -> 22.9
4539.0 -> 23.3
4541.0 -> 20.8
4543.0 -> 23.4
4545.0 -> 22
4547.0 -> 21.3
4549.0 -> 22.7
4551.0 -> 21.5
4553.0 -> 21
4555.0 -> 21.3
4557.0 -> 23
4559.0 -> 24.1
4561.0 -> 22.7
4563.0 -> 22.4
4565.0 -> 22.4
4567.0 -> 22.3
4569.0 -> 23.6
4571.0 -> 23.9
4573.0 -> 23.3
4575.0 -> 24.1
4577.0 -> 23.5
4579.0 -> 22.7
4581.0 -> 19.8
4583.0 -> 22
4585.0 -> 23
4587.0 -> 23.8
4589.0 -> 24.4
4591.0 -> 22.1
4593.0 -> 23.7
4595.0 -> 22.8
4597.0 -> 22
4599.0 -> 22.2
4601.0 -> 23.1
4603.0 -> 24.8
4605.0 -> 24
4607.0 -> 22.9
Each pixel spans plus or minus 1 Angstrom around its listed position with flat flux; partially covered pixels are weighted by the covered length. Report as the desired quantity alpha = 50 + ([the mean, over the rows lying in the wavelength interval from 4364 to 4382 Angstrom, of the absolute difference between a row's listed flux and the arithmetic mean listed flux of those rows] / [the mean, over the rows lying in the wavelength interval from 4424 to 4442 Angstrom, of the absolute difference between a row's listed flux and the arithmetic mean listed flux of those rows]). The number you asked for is 51.3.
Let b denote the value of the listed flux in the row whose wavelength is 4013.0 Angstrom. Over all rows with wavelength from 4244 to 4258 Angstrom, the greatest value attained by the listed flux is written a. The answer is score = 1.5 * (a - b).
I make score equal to 2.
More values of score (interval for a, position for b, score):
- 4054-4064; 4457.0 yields -4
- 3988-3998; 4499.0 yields -9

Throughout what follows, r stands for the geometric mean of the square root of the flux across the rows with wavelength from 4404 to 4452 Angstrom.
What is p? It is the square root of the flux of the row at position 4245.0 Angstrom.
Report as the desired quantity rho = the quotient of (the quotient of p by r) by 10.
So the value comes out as 0.095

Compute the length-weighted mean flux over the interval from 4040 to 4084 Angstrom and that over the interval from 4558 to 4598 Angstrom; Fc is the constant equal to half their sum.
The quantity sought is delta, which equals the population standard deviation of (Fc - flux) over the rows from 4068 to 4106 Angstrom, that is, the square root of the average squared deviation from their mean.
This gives 1.4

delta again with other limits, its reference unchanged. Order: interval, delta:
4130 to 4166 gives 1.3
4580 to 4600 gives 1.2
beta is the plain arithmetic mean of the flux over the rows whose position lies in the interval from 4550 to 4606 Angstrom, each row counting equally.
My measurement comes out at 22.8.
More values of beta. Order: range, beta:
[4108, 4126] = 16.2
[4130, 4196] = 15.6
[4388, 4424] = 19.2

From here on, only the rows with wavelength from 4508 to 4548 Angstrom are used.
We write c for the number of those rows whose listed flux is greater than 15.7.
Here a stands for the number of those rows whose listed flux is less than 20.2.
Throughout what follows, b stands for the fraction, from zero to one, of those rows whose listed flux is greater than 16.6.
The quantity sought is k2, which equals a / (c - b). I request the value 0.1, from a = 2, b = 1.00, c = 20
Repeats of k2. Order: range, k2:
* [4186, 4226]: 1.5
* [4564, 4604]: 0.1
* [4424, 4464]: 0.5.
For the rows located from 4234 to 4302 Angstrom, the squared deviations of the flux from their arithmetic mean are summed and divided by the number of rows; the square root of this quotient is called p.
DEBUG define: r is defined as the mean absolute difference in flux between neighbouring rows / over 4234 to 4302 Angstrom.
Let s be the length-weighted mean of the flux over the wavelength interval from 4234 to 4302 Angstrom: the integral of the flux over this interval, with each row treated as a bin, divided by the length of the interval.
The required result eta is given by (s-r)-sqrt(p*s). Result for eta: 9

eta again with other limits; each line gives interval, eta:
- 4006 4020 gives 11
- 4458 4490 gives 14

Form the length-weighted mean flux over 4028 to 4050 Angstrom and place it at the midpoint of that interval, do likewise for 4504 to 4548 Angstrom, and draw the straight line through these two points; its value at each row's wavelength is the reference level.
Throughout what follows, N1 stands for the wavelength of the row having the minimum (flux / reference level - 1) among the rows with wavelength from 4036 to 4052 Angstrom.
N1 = 4045.0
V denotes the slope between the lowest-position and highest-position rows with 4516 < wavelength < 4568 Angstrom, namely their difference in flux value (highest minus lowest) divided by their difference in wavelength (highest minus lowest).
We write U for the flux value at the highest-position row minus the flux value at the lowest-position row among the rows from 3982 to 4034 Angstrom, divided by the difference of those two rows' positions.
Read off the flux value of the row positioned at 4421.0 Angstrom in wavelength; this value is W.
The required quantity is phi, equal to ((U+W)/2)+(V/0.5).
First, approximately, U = 0.00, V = 0.012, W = 19.5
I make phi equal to 9.77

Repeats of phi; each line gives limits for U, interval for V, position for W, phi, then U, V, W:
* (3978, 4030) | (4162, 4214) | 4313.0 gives 6.86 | 0.10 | 0.030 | 13.5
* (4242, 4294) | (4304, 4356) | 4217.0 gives 8.59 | -0.07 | 0.136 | 16.7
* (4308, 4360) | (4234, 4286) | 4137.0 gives 8.27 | 0.17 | -0.006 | 16.4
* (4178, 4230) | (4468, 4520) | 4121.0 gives 8.44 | -0.01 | 0.070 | 16.6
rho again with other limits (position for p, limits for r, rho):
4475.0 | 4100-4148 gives 0.121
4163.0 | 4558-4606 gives 0.084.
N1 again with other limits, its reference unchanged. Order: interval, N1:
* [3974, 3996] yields 3975.0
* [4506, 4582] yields 4581.0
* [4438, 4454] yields 4445.0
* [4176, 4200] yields 4189.0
